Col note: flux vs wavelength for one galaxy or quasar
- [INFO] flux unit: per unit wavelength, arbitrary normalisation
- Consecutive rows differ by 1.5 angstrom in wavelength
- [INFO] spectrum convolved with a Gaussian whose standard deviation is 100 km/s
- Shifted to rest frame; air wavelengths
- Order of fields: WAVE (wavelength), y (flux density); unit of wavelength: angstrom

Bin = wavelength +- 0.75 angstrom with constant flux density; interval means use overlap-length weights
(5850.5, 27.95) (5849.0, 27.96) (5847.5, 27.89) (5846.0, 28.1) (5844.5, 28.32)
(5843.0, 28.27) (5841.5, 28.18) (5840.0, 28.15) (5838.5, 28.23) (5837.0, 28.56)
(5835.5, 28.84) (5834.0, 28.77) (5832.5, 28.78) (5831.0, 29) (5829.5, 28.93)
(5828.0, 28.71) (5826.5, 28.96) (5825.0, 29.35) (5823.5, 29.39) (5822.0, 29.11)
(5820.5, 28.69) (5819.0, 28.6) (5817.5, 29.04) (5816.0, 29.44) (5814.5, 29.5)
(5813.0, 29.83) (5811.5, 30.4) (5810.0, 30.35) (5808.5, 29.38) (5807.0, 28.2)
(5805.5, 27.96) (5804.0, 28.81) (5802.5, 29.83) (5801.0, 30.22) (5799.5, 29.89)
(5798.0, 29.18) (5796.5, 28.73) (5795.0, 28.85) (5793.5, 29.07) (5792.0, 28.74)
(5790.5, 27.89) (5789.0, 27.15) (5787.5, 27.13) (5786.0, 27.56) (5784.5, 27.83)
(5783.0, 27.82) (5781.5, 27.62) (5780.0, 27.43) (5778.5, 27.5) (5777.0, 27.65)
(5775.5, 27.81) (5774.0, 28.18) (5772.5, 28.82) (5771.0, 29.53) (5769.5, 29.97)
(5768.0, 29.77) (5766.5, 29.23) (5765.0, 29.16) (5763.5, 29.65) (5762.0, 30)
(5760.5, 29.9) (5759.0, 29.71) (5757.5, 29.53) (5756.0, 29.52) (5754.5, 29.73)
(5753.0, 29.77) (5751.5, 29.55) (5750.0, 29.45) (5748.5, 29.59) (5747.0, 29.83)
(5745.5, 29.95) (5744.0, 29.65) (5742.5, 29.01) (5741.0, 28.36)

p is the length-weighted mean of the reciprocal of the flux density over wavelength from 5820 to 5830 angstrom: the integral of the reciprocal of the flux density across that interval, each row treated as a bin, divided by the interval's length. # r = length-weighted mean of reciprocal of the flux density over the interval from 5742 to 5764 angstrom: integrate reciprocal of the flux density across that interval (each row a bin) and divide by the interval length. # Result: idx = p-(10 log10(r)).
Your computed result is 14.8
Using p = 0.0344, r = 0.0337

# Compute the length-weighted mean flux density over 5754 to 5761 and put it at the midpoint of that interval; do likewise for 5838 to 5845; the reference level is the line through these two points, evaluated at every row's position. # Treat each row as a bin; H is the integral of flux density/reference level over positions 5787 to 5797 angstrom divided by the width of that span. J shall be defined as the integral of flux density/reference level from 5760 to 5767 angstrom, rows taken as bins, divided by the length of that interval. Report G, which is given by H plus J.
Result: 1.97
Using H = 0.97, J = 1.00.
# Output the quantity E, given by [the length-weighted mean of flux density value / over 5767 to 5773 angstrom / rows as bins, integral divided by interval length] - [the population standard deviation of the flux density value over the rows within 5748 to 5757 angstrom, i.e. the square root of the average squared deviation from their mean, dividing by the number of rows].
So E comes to 29.4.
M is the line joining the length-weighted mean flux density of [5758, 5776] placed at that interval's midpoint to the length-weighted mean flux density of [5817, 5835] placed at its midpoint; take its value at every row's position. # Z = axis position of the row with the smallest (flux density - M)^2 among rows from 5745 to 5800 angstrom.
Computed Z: 5750.0 angstrom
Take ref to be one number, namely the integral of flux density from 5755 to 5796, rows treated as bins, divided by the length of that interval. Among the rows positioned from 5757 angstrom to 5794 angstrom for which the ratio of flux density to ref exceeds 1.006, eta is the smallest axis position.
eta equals 5757.5 angstrom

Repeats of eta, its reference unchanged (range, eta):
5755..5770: 5756.0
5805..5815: 5808.5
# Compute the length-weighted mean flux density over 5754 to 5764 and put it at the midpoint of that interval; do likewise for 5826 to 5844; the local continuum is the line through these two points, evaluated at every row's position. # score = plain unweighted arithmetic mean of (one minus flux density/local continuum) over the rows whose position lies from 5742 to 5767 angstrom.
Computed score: 0.006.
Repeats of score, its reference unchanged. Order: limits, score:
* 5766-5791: 0.043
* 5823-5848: 0.000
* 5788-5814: 0.001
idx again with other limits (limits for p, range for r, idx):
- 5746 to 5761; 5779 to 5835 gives 14.6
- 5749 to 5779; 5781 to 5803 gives 14.6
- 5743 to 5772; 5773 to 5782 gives 14.5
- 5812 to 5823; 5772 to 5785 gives 14.5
